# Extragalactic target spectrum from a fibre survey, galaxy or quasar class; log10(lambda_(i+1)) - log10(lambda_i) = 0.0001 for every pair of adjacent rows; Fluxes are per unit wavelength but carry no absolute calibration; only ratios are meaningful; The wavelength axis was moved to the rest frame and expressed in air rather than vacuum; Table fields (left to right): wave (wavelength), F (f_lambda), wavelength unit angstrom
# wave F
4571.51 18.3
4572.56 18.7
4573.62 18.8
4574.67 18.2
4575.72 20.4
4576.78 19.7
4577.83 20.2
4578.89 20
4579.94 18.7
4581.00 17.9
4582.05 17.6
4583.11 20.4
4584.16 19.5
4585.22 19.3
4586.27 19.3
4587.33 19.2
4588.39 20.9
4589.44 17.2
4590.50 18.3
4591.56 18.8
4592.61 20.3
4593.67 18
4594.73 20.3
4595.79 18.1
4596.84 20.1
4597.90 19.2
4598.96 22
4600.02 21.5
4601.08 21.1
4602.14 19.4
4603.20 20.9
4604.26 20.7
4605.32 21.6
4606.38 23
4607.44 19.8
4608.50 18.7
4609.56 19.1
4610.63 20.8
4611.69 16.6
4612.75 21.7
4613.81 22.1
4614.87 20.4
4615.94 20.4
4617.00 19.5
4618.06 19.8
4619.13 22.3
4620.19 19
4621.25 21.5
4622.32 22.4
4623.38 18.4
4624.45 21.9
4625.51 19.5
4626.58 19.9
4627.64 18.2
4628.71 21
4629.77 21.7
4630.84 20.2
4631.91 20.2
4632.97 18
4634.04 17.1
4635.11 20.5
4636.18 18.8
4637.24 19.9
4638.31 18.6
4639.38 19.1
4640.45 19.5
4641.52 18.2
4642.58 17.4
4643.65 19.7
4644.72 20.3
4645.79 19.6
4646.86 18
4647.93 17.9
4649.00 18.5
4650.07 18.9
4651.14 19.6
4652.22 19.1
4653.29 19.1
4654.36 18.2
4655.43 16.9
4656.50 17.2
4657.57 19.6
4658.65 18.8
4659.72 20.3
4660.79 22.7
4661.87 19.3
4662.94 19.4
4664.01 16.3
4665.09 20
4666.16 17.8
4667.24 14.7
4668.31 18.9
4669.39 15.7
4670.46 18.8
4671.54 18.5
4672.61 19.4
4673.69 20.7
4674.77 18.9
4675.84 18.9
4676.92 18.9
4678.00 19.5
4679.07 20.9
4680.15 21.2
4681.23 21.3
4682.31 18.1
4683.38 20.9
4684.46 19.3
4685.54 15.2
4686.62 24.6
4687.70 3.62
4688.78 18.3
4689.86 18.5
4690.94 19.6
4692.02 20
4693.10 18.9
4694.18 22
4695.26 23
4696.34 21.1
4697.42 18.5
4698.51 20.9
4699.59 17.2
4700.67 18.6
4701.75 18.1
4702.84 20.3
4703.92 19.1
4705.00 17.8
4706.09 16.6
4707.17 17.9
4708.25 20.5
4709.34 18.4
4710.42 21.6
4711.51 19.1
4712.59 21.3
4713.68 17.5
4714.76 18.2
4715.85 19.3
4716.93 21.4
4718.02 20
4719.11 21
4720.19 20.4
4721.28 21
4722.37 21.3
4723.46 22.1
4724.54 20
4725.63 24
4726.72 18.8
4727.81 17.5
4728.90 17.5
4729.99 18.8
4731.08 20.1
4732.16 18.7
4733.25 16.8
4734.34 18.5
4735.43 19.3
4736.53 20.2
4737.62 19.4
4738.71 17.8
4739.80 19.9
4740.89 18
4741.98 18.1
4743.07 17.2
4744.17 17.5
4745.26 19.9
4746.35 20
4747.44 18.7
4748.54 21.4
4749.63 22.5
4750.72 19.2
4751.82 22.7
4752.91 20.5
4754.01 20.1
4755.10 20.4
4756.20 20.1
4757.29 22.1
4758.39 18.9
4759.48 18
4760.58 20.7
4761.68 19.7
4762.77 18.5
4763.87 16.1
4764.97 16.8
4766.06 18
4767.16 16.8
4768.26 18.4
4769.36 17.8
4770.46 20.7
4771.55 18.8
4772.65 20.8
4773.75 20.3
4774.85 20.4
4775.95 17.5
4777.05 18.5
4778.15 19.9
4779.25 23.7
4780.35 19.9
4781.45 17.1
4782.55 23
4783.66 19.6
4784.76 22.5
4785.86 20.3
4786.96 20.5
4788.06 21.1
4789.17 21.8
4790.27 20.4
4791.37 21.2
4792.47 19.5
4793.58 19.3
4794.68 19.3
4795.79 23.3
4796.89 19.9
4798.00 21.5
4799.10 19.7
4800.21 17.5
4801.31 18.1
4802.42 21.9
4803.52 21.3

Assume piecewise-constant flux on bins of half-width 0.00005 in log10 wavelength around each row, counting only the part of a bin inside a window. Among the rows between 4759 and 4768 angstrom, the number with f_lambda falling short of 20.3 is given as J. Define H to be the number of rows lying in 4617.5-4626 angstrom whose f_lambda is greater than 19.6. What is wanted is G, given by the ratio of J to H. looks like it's 1.40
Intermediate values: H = 5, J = 7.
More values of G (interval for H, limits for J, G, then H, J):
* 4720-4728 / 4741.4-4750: 1.00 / 6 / 6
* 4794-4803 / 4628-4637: 1.00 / 5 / 5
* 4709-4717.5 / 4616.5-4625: 1.33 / 3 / 4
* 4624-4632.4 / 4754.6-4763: 0.83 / 6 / 5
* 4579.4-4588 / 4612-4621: 3.00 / 1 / 3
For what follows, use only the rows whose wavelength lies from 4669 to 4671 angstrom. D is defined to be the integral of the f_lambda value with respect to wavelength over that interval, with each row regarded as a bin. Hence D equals 34.8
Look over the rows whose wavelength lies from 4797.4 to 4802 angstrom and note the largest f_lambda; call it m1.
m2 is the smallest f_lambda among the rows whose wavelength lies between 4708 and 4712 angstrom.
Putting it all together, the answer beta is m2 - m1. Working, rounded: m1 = 21.5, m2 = 18.4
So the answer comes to -3.1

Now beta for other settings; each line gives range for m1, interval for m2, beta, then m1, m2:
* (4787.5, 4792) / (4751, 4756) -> -1.7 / 21.8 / 20.1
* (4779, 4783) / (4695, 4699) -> -5.2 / 23.7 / 18.5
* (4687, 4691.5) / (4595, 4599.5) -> -1.5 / 19.6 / 18.1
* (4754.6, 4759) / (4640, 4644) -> -4.7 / 22.1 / 17.4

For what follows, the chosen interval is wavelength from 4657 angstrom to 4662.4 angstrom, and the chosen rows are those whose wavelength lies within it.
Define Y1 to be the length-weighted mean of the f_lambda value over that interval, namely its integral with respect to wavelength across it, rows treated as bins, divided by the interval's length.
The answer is 20.1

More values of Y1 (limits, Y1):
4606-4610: 20.1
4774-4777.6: 18.9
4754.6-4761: 20.0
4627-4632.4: 20.3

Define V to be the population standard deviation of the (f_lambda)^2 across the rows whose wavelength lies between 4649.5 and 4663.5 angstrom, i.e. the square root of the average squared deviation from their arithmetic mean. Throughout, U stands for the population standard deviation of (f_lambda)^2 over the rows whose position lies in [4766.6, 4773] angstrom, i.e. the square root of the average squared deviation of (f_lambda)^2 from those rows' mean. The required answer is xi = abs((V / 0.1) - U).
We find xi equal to 485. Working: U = 55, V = 54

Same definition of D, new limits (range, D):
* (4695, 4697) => 43.5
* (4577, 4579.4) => 48.1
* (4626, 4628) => 38.3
